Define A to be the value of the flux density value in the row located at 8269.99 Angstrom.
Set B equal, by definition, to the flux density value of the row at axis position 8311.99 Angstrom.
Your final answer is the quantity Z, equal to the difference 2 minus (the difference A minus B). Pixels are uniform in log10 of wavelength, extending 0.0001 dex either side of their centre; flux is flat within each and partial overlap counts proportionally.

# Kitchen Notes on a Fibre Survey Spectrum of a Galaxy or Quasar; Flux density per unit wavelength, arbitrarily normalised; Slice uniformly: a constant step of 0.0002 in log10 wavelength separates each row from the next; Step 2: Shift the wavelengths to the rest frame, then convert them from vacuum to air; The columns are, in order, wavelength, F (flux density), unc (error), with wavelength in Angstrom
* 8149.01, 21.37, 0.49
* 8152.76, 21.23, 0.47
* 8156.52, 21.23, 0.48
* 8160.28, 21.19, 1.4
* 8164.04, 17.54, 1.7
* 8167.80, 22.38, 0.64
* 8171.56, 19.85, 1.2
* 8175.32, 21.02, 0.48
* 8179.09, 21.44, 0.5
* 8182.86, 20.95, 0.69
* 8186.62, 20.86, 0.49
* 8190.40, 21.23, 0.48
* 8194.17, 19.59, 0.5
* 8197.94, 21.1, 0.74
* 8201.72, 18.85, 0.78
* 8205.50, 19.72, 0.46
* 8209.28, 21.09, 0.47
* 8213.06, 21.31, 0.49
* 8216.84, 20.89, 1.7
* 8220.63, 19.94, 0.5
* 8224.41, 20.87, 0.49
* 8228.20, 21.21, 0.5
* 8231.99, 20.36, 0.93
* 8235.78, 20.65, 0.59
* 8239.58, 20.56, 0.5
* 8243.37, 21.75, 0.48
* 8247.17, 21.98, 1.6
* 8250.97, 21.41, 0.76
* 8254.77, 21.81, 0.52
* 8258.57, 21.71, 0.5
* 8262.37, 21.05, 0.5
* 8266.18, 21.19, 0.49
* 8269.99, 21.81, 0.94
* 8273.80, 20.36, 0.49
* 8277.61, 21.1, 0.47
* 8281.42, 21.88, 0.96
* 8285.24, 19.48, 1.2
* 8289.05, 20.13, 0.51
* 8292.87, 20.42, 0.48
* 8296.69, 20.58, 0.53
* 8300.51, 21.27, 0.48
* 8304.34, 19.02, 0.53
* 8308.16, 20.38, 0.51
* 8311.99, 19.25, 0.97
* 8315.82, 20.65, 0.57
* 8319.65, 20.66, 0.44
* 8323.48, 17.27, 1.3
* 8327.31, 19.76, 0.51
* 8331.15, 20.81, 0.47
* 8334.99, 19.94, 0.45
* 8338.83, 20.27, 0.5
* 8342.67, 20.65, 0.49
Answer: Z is -0.6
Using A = 21.81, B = 19.25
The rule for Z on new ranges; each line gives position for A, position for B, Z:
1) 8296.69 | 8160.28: 2.6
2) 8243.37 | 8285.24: -0.3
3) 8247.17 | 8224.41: 0.9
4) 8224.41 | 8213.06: 2.4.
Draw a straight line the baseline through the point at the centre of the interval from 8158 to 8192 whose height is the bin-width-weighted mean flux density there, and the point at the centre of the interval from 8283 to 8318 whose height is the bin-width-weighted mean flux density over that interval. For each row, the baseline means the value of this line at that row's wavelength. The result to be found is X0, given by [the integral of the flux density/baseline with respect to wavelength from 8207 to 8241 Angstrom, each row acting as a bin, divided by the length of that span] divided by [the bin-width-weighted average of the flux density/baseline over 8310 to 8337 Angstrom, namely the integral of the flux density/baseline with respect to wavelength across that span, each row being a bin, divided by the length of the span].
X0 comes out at 1.03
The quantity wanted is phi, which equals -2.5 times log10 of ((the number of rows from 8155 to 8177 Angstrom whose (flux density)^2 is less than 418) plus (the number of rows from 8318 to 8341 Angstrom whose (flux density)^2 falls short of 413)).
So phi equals -1.9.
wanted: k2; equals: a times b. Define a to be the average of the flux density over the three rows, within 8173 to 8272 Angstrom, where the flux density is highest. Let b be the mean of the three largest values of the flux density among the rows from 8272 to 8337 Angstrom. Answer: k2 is 468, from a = 21.9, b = 21.4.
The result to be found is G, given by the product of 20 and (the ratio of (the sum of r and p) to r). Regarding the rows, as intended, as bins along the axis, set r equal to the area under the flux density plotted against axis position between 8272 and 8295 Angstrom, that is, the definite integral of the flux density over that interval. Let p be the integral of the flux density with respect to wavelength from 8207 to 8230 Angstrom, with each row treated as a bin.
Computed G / 40.3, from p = 480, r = 473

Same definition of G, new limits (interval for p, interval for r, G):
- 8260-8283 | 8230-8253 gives 40.1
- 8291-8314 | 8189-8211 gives 40.8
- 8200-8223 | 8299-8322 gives 40.2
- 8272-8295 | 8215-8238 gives 39.9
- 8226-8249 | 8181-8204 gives 40.6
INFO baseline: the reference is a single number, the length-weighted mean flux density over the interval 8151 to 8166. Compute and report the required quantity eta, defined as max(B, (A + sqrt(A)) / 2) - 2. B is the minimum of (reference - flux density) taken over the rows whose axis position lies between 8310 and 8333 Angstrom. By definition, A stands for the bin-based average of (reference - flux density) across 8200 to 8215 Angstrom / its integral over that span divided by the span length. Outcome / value -1.9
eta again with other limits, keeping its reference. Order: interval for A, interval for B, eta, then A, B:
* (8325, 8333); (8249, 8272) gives -1.7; 0.2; -1.52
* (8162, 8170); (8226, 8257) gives -1.6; 0.3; -1.69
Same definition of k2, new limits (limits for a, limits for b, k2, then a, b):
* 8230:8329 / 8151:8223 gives 475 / 21.9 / 21.7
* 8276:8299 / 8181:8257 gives 463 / 21.2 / 21.8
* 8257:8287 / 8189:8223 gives 462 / 21.8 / 21.2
